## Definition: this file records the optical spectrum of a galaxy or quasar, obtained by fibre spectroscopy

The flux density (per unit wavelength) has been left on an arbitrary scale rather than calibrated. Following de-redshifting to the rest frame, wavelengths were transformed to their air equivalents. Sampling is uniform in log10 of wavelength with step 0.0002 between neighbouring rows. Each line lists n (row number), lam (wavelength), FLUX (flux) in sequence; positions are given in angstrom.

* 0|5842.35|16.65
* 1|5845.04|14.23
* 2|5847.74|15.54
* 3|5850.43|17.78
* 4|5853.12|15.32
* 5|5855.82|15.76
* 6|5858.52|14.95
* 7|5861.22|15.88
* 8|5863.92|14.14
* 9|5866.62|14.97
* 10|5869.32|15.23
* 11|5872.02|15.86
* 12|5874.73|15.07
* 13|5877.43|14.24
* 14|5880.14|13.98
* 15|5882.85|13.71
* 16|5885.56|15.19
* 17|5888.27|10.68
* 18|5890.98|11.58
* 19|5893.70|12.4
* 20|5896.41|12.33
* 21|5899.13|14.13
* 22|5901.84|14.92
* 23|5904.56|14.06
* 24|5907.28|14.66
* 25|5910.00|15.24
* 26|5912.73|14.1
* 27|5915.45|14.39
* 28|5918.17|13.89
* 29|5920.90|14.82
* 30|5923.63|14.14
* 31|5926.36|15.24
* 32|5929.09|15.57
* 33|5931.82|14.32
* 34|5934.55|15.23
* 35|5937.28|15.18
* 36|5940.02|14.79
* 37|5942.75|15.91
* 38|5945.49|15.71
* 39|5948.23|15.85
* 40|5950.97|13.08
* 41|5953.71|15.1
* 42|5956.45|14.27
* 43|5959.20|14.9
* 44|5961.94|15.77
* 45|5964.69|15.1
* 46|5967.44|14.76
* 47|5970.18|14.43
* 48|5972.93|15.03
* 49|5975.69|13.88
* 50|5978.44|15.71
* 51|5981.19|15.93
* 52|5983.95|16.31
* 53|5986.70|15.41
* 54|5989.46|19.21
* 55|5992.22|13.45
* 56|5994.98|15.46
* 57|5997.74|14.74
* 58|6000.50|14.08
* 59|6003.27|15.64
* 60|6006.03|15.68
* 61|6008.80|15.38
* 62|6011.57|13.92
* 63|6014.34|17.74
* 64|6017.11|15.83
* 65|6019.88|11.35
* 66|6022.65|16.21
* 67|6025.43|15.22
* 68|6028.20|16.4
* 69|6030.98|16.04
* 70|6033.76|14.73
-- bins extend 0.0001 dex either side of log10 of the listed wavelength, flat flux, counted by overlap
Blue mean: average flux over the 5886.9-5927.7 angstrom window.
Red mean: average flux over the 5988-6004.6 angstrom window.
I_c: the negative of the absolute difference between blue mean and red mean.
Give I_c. -1.7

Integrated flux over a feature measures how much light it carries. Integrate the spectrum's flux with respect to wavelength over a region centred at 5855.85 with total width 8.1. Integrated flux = 124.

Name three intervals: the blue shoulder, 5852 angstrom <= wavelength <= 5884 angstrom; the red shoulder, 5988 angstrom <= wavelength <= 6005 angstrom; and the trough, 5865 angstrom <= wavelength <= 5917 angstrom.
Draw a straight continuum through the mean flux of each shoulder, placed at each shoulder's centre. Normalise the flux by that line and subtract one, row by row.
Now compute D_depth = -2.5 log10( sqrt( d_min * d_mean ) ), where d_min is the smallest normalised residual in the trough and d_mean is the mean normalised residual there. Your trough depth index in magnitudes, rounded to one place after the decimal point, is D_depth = 2.2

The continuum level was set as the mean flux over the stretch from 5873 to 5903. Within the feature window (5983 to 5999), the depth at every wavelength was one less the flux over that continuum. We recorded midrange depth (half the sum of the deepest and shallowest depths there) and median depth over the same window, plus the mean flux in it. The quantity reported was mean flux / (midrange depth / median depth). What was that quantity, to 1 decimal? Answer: 10.8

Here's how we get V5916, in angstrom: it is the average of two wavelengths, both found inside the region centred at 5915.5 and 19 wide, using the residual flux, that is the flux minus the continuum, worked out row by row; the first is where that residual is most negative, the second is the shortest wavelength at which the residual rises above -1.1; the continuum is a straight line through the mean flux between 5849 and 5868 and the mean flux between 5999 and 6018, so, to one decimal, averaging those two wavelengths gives 5912.7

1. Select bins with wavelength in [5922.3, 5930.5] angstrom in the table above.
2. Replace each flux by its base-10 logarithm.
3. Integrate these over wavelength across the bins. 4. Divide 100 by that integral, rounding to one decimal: 10.4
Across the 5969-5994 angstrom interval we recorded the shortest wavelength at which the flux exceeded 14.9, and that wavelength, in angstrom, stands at 5972.93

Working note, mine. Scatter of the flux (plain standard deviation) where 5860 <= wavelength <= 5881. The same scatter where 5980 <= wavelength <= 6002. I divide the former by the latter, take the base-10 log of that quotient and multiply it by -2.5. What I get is 0.93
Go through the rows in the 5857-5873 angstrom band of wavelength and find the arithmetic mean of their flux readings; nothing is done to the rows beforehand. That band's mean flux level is 15.2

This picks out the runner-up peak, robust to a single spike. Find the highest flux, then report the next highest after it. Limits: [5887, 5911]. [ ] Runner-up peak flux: 14.92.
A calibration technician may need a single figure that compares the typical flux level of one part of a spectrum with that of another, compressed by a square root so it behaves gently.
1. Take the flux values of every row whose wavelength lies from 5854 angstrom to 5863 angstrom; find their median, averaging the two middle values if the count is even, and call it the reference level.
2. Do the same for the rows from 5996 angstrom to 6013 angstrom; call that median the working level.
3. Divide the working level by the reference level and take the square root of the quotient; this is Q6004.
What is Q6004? 0.98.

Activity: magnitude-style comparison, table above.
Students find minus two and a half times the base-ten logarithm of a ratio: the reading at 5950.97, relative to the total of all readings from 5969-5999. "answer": 2.78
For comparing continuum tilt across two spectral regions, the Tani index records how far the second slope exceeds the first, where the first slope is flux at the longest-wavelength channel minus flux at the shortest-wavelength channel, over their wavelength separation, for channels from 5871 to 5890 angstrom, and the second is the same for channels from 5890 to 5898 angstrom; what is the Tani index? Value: 0.46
